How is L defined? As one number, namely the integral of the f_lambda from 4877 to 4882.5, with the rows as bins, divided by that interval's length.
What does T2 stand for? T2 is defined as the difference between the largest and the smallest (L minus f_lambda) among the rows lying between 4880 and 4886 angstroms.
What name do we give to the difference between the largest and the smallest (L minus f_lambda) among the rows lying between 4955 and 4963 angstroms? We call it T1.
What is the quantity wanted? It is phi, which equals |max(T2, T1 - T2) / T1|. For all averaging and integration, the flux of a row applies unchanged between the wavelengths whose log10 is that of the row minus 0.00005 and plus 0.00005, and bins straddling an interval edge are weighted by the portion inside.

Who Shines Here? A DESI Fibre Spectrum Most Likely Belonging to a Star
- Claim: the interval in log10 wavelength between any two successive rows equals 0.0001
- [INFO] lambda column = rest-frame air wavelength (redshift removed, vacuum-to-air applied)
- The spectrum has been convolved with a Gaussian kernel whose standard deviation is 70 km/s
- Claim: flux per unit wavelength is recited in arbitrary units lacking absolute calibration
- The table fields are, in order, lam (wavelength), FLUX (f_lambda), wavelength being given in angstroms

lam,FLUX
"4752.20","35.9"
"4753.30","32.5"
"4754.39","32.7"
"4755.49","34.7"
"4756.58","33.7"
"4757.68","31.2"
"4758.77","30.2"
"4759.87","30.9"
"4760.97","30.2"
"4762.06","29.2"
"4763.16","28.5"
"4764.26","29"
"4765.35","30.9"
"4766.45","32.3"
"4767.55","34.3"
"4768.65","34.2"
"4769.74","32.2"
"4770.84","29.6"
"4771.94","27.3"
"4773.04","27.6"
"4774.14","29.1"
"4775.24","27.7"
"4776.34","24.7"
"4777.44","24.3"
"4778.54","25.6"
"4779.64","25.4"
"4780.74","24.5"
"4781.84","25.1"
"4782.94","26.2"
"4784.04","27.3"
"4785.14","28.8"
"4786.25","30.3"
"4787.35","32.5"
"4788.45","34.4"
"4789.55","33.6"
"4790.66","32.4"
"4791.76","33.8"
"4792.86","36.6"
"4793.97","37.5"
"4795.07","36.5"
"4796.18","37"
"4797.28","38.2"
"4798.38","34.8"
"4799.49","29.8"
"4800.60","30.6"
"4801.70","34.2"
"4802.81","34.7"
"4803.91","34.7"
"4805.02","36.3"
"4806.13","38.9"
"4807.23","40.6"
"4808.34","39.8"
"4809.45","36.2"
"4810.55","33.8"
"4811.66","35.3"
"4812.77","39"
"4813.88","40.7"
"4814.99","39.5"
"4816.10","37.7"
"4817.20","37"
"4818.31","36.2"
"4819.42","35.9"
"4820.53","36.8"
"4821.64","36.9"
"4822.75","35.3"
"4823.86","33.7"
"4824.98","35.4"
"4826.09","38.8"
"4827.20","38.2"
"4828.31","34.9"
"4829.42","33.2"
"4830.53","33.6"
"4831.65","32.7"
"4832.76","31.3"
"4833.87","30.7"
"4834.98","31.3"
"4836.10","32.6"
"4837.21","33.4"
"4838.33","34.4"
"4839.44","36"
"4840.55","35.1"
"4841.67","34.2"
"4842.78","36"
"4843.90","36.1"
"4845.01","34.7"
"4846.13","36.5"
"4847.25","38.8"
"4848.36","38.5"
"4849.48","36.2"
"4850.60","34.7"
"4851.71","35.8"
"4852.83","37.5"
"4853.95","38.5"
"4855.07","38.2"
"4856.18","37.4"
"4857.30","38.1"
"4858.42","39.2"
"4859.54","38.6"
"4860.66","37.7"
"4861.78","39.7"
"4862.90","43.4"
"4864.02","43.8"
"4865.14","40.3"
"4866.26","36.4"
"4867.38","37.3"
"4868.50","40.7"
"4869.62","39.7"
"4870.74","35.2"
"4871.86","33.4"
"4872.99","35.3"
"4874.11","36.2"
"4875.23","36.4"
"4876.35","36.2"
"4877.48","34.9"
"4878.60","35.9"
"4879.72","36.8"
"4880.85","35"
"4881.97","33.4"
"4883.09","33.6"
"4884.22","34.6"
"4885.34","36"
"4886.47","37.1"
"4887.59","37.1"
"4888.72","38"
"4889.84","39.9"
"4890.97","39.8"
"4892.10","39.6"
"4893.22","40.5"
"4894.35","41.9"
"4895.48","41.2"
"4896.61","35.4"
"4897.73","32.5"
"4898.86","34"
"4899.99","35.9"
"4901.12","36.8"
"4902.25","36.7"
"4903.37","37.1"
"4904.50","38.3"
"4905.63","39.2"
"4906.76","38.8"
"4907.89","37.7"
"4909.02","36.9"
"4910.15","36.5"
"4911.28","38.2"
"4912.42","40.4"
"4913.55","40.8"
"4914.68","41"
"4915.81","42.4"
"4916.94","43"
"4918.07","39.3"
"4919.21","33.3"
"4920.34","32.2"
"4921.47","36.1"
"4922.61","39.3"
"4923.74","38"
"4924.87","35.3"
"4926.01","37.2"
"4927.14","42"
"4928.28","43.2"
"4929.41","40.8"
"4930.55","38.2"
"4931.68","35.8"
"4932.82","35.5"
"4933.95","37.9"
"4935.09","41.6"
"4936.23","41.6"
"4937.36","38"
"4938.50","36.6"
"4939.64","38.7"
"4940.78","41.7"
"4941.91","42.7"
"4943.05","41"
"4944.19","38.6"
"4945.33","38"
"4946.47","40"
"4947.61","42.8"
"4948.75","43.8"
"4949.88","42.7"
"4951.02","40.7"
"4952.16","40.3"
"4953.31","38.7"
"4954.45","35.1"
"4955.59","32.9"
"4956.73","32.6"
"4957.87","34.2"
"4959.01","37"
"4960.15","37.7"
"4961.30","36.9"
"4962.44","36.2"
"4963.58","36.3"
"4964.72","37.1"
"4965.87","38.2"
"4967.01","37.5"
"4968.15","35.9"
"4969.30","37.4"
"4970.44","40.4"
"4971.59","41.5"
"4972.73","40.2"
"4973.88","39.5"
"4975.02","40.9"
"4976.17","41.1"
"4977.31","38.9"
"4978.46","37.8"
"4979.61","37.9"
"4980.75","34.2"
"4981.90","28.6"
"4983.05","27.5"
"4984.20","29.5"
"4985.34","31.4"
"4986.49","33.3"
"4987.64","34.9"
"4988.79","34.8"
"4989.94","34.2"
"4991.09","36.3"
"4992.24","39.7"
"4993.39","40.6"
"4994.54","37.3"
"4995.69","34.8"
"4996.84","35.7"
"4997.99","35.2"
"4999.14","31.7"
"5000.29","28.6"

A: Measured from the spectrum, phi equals 0.5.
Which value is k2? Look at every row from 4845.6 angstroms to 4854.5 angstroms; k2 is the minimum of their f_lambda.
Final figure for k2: 34.7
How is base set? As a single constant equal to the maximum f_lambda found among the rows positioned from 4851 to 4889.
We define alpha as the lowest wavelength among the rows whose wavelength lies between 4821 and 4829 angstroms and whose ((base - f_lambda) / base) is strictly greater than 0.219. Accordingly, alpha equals 4823.86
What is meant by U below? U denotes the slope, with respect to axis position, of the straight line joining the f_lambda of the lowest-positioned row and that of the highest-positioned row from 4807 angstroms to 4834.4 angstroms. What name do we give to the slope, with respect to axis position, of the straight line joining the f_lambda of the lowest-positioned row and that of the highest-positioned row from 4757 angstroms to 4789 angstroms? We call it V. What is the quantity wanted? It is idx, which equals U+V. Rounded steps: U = -0.4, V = 0.10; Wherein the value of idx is -0.3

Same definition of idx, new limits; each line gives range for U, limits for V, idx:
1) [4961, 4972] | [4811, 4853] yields 0.5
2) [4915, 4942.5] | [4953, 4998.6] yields -0.1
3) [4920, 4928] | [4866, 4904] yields 1.5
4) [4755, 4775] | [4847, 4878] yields -0.4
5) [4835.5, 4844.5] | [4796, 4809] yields 0.7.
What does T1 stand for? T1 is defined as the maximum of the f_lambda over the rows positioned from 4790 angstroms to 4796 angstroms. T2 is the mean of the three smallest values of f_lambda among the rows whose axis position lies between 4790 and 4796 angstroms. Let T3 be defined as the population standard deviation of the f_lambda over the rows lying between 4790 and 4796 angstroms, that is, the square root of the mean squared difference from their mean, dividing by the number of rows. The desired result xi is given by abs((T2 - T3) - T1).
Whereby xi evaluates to 5.2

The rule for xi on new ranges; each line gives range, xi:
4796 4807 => 10.2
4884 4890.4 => 5.6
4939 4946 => 6.0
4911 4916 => 4.0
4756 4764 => 5.9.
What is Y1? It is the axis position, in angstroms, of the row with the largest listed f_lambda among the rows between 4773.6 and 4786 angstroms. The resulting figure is 4774.14 angstroms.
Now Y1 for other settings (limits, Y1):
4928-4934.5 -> 4928.28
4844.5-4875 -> 4864.02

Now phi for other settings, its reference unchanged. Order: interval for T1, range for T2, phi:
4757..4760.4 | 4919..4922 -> 3.9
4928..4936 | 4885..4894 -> 0.6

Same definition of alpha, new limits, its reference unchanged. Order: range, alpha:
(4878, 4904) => 4881.97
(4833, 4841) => 4833.87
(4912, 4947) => 4919.21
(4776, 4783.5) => 4776.34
